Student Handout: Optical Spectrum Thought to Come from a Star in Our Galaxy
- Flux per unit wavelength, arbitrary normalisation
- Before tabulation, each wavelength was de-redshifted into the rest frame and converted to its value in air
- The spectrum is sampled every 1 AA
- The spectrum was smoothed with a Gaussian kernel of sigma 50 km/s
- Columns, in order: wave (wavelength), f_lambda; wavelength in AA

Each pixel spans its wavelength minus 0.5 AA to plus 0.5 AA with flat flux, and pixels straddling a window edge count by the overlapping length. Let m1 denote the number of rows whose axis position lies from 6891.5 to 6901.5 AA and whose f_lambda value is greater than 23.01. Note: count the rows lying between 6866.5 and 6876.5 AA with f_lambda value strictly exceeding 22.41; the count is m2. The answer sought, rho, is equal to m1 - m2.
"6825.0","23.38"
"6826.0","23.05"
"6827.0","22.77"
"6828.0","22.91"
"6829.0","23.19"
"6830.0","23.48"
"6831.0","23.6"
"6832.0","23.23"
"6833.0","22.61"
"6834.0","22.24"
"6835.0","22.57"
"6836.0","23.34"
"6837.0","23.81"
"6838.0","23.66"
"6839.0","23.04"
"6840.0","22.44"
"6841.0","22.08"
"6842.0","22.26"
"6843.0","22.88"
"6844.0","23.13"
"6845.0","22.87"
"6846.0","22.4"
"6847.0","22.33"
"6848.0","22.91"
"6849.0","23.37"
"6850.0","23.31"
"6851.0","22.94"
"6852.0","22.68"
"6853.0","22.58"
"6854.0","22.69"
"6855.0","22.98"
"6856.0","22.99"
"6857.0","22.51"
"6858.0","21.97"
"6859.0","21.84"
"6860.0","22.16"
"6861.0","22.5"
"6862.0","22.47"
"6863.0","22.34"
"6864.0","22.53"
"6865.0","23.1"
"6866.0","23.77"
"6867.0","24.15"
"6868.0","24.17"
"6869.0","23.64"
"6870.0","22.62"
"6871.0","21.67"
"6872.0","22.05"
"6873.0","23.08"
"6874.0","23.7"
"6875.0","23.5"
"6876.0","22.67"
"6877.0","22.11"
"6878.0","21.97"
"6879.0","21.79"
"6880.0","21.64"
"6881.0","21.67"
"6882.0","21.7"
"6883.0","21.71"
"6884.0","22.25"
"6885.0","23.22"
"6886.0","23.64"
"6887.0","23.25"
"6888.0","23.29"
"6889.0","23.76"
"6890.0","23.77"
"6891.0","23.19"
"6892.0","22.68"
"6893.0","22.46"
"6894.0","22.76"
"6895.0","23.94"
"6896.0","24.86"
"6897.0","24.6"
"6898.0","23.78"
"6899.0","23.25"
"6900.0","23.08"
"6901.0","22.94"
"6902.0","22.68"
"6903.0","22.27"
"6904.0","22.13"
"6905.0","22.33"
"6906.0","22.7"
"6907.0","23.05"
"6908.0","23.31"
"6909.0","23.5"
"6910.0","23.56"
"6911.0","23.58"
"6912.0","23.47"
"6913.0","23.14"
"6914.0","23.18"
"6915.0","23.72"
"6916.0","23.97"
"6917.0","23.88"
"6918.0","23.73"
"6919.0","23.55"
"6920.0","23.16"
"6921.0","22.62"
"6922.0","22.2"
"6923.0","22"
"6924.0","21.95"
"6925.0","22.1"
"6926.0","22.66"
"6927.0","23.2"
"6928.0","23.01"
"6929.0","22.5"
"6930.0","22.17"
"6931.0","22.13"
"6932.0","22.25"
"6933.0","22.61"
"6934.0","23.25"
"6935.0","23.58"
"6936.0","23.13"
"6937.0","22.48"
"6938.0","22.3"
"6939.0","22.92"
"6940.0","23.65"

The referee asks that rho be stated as -2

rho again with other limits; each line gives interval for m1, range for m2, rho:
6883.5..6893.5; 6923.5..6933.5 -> 2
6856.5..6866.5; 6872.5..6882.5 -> -2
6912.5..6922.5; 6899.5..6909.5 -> 1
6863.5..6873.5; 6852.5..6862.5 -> -1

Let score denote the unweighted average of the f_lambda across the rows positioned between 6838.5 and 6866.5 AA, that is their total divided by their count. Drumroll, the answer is 22.7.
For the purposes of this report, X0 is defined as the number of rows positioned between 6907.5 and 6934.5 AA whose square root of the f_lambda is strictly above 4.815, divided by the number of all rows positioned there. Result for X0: 0.44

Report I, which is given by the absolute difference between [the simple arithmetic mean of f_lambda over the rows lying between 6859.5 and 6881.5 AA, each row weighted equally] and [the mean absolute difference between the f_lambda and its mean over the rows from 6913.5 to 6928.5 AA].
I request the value 22.1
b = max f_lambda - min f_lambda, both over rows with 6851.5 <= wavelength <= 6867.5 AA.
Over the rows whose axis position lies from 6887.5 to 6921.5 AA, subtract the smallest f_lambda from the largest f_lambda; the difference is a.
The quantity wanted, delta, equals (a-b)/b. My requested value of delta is 0.2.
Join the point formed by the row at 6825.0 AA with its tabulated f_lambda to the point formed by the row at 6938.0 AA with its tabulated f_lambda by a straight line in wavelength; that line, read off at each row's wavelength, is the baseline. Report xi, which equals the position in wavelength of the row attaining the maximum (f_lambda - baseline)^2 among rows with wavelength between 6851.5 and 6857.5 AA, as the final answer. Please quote 6857.0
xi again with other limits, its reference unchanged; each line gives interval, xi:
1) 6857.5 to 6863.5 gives 6859.0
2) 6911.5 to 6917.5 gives 6916.0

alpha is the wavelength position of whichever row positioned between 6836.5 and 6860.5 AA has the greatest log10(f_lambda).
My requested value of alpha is 6837.0 AA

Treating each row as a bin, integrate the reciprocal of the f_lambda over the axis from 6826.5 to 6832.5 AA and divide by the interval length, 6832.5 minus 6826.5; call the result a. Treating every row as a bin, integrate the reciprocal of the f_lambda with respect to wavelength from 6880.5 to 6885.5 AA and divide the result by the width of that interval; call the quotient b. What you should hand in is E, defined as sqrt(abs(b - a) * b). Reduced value 0.010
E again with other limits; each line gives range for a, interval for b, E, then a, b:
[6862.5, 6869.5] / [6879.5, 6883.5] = 0.012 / 0.0428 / 0.0461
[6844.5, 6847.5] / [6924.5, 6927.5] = 0.003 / 0.0444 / 0.0442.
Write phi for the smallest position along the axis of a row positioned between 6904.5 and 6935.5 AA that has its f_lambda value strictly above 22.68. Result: 6906.0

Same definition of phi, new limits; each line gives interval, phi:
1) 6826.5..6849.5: 6827.0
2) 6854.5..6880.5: 6855.0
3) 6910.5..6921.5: 6911.0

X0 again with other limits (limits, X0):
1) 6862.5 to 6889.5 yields 0.41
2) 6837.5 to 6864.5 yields 0.11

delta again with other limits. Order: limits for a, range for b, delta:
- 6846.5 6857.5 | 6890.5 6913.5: -0.6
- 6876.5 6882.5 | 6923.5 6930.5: -0.6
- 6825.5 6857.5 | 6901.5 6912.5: 0.2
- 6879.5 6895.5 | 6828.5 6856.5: 0.3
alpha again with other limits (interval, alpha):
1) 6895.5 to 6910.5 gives 6896.0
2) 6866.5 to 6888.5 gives 6868.0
